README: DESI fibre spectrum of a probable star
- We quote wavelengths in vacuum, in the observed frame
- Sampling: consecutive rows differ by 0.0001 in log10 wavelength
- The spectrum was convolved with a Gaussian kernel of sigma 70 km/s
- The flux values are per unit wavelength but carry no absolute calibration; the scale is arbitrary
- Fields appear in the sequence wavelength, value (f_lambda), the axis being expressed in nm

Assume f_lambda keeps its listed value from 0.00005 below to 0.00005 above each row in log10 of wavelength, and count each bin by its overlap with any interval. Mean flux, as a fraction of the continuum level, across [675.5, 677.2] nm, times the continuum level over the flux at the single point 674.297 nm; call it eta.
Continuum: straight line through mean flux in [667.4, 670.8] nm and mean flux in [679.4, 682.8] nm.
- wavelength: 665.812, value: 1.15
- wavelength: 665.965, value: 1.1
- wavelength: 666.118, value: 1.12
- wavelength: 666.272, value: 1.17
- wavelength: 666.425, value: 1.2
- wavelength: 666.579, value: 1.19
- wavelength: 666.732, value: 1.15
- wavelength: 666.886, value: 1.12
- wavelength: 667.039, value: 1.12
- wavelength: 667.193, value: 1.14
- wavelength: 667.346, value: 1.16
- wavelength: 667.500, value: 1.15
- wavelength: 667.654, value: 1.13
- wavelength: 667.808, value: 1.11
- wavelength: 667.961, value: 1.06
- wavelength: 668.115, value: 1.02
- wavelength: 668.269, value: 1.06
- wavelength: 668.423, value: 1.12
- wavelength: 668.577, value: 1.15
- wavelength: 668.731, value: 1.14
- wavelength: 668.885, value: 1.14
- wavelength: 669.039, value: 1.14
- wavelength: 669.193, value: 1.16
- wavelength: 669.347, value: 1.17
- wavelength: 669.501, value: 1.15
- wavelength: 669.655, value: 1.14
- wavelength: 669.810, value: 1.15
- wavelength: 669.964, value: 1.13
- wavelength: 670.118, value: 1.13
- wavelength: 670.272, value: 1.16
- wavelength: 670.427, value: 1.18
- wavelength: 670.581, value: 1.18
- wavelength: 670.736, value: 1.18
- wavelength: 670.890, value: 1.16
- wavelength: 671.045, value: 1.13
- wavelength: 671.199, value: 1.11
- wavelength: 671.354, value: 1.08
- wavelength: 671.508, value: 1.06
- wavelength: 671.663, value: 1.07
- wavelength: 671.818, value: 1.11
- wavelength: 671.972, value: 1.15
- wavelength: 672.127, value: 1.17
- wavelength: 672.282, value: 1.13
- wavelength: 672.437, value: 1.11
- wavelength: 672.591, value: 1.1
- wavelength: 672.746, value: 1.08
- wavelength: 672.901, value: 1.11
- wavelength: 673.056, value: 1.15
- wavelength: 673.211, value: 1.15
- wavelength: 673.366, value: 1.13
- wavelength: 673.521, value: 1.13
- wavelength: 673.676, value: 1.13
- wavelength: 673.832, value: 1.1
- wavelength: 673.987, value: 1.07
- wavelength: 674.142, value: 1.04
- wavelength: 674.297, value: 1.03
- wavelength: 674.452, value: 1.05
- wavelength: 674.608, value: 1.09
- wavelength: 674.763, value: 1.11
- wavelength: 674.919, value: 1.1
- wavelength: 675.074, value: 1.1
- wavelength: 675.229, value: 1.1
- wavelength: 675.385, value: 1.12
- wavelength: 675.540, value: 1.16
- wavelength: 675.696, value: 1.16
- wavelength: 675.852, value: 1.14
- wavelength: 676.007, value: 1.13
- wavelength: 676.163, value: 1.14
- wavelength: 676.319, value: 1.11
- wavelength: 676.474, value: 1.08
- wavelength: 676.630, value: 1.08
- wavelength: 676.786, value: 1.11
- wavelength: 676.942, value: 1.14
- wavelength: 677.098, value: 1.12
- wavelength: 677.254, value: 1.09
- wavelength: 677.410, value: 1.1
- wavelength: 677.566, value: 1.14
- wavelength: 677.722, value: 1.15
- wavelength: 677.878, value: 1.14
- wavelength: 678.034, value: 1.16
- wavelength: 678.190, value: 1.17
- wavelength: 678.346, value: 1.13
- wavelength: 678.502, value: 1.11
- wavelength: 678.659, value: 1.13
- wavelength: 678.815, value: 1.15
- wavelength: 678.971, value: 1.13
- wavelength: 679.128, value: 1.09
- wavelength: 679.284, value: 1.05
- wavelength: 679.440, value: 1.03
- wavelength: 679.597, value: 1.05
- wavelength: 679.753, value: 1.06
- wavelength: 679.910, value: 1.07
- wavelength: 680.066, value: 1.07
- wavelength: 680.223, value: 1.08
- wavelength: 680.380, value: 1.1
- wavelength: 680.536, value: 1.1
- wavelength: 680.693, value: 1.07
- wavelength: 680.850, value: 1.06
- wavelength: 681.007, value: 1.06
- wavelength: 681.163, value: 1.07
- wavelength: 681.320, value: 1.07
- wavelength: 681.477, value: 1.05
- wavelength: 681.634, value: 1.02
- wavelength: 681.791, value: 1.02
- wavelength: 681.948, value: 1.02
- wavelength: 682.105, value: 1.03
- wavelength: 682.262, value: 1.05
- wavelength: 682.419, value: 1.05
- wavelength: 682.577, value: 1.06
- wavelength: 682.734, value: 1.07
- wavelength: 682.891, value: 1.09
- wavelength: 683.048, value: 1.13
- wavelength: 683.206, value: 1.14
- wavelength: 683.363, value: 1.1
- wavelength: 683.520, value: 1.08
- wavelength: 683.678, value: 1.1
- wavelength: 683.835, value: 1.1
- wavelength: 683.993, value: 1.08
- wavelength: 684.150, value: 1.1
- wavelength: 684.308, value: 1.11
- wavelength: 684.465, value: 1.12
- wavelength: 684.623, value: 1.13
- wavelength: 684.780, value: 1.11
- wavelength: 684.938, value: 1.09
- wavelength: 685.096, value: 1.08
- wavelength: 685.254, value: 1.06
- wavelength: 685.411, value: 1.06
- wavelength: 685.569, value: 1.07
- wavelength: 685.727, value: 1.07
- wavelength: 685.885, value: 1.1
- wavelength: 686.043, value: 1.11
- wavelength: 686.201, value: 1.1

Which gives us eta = 1.10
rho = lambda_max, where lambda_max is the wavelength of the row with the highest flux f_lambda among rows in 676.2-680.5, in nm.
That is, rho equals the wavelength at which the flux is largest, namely 678.190 nm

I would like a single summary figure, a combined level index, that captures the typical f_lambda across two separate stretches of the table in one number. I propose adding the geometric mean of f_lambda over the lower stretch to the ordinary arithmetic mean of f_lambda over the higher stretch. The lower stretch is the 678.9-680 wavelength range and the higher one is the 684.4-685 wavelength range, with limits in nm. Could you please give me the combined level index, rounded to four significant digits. 2.181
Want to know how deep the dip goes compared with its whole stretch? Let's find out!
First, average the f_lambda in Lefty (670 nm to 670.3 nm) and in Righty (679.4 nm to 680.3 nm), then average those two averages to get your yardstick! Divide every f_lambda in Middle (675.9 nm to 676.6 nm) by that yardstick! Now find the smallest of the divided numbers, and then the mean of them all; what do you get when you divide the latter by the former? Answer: 1.03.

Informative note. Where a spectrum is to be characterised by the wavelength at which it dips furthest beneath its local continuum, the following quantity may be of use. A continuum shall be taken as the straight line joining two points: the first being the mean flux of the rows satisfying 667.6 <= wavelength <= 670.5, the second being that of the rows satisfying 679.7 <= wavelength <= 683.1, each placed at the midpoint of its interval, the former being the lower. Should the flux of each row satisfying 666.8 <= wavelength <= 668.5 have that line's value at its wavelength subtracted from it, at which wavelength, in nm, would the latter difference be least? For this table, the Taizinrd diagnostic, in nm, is 668.115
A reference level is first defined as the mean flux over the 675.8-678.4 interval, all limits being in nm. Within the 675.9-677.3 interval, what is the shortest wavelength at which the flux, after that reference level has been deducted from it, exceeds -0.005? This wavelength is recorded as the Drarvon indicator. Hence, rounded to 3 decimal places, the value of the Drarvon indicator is 676.007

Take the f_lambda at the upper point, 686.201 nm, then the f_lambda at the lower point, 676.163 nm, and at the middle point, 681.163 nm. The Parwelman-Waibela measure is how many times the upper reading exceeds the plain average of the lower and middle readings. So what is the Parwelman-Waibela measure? 1.00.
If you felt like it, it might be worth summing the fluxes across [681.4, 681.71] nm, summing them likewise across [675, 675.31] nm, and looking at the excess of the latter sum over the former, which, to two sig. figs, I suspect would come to 0.13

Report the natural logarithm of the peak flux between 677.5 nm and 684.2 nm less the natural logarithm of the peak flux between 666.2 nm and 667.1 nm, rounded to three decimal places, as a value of -0.025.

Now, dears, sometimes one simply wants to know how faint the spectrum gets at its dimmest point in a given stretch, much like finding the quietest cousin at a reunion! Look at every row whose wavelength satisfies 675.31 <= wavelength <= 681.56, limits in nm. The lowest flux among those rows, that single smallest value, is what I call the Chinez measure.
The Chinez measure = 1.03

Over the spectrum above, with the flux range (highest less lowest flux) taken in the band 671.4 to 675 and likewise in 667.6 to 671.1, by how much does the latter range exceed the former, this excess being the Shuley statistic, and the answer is 0.020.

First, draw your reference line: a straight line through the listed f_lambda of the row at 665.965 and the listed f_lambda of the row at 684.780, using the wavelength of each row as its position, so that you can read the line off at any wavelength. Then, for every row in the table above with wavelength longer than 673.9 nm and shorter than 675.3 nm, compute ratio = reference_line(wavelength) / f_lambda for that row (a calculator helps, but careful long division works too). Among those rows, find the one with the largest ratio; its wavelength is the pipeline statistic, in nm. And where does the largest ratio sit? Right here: 674.297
